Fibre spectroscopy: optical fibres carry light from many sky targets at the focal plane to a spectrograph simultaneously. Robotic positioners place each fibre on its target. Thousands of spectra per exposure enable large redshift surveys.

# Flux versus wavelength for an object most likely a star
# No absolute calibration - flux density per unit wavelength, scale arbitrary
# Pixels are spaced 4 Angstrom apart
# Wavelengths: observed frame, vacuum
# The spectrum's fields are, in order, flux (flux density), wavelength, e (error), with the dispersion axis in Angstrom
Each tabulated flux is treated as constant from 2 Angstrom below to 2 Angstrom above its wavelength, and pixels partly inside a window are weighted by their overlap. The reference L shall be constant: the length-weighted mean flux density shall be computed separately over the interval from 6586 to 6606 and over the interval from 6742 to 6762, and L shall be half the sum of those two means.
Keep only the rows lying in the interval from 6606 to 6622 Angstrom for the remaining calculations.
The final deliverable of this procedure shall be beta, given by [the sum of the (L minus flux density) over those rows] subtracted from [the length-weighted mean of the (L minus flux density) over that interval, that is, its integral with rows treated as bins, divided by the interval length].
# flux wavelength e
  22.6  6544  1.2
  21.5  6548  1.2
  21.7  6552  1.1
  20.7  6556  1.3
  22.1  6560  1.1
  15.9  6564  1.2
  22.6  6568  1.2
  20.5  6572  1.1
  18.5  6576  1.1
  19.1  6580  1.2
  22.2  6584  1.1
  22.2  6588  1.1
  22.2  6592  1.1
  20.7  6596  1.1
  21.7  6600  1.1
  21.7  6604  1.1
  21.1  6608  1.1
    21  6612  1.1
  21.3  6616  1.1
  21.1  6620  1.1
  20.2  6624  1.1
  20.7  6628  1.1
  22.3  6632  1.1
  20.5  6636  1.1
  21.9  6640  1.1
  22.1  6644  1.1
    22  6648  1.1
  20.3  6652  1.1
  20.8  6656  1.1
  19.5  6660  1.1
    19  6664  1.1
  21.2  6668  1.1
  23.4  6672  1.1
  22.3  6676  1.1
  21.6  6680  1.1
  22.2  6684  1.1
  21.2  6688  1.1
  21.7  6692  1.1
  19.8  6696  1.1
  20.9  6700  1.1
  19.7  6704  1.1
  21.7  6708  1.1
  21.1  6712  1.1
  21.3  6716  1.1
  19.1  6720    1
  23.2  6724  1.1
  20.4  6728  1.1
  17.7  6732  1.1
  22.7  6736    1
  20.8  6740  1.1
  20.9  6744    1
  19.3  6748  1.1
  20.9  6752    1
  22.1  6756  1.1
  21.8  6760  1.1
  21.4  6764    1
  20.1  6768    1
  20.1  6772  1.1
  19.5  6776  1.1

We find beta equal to -0.7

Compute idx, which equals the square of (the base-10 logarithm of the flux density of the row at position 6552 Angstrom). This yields 1.79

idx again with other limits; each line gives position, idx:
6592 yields 1.81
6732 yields 1.56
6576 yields 1.61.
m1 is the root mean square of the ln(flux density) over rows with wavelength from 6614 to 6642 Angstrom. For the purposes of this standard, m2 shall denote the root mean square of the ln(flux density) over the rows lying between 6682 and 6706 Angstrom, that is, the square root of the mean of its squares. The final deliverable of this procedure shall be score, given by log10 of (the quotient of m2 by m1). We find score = -0.0016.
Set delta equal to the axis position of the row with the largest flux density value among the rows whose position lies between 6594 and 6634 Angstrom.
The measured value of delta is 6632 Angstrom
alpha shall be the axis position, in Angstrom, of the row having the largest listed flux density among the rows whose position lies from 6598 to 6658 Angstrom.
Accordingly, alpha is 6632 Angstrom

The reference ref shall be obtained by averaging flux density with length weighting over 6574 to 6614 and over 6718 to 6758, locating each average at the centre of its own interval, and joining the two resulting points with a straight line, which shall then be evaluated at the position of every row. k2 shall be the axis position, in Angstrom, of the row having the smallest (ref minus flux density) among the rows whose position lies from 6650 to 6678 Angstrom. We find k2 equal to 6672 Angstrom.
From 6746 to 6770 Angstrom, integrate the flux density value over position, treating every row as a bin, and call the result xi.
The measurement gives 502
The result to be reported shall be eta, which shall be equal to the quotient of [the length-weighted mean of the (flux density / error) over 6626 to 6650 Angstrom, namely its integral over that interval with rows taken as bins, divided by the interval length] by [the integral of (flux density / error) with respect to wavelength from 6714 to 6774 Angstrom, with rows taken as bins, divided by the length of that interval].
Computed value 1.00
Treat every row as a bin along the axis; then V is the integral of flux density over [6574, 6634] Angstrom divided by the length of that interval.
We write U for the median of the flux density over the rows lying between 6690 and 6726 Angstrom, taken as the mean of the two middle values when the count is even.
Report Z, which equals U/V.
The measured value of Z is 1.002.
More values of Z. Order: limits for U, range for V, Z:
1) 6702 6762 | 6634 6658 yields 0.983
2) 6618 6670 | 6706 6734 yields 1.008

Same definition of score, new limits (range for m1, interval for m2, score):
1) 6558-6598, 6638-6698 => 0.0049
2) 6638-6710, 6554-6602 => -0.0036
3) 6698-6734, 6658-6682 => 0.0041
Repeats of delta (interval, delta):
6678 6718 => 6684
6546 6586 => 6568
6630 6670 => 6632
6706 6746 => 6724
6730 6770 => 6736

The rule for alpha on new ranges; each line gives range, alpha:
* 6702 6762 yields 6724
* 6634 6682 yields 6672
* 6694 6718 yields 6708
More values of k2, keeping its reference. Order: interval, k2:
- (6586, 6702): 6672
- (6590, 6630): 6592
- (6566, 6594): 6568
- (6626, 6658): 6632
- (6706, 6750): 6724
